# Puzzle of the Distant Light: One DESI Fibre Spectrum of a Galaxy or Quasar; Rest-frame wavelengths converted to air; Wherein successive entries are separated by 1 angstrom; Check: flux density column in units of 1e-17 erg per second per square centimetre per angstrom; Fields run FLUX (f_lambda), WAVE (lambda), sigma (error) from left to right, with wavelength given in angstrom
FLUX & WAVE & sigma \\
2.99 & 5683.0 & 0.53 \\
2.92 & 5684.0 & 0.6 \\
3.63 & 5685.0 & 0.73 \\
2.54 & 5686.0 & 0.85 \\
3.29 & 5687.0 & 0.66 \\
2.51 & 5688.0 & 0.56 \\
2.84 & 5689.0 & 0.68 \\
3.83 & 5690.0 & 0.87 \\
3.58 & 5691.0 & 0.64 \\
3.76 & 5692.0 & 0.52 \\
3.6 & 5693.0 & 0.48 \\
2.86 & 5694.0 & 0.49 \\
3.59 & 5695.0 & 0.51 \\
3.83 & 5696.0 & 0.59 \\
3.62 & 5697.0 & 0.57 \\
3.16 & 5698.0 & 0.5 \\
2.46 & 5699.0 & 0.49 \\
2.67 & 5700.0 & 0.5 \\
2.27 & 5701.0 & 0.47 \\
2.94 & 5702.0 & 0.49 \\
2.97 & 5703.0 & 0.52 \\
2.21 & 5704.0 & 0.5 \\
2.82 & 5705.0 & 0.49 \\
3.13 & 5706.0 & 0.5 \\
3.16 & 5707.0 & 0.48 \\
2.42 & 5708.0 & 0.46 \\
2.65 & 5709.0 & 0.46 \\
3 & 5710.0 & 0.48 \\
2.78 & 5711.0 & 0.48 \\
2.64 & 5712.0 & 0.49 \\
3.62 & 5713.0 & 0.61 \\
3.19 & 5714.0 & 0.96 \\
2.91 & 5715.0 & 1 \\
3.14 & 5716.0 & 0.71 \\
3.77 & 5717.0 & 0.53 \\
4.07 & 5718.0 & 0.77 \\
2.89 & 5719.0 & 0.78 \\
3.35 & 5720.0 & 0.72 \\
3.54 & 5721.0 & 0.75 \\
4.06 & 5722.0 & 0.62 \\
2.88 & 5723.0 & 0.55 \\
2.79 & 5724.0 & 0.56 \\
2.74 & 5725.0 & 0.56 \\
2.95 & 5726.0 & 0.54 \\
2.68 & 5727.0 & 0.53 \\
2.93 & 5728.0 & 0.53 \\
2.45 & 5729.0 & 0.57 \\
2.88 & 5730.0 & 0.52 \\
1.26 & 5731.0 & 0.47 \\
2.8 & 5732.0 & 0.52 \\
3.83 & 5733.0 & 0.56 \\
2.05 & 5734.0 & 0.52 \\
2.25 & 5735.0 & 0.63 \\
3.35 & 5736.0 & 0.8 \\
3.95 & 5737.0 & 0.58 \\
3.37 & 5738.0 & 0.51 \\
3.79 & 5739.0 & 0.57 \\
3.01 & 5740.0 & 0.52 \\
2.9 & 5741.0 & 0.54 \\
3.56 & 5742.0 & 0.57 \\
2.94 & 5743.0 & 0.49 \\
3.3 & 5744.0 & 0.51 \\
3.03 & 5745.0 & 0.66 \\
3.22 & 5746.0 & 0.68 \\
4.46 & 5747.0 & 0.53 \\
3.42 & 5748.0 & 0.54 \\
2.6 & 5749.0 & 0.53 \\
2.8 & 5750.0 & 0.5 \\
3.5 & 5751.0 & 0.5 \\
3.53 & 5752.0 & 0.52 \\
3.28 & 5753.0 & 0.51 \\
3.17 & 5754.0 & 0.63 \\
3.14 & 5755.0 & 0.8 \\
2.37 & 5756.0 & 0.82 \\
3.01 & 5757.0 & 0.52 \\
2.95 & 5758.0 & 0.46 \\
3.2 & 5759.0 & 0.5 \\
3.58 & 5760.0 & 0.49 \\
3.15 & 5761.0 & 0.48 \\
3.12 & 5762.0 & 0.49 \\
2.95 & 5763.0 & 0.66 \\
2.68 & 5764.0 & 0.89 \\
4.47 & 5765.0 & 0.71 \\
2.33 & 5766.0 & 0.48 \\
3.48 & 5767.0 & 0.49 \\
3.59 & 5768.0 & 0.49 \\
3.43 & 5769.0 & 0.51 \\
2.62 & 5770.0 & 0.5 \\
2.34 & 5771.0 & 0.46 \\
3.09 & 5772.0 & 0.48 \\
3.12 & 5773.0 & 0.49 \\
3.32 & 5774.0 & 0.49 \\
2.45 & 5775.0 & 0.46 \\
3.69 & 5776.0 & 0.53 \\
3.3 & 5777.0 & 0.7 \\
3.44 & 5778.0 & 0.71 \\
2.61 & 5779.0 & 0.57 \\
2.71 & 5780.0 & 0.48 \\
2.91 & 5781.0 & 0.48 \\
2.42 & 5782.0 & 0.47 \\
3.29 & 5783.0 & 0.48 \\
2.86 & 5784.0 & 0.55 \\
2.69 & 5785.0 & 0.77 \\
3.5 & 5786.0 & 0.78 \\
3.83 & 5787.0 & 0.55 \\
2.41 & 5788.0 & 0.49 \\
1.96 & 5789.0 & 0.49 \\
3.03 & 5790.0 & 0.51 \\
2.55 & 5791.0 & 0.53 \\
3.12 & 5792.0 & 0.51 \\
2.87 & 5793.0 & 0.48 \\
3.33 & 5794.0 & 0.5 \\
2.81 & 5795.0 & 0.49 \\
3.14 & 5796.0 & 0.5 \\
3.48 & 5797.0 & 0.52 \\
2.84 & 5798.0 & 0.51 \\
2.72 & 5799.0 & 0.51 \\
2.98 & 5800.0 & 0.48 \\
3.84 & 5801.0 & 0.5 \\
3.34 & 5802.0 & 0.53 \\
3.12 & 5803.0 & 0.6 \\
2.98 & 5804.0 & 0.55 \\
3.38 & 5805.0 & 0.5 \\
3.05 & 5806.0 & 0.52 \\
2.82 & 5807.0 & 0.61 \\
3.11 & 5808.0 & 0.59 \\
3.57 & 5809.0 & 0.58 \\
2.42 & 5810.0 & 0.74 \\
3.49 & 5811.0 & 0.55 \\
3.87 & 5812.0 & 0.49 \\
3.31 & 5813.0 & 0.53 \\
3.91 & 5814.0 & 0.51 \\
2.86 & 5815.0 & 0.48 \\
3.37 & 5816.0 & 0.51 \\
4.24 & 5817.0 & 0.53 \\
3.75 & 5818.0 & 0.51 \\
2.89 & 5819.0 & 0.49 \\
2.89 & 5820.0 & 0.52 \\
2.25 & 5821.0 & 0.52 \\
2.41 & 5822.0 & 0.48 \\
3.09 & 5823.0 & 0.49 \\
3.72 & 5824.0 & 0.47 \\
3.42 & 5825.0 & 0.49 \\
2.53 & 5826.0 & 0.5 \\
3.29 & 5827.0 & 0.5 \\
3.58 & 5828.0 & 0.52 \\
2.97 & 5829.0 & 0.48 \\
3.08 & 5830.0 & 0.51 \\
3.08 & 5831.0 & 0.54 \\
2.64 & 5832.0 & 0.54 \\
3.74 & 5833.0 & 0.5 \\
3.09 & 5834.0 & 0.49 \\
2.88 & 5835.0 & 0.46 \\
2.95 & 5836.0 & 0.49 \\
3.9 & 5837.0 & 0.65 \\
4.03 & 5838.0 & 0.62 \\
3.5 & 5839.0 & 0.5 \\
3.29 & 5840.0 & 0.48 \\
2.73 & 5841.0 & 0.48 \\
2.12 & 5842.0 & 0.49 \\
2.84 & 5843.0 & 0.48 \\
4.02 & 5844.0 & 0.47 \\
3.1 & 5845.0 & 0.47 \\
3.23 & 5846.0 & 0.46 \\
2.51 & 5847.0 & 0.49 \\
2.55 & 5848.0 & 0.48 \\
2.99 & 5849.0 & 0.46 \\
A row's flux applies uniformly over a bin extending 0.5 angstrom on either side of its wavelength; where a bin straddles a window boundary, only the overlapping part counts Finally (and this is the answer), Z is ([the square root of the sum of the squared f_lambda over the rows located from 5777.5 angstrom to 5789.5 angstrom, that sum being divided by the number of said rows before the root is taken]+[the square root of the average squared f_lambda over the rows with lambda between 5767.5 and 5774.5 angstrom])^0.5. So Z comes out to 2.46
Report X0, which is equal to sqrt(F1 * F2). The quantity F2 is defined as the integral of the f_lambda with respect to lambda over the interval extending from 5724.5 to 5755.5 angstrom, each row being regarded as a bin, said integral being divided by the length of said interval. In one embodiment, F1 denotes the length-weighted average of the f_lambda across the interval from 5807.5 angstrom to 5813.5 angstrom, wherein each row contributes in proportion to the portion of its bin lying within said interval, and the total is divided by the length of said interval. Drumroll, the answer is 3.18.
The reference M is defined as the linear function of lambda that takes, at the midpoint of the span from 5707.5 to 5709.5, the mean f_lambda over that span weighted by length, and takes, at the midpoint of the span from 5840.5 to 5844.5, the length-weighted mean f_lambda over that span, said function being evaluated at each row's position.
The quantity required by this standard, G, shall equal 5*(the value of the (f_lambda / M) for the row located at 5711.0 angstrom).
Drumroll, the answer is 5.5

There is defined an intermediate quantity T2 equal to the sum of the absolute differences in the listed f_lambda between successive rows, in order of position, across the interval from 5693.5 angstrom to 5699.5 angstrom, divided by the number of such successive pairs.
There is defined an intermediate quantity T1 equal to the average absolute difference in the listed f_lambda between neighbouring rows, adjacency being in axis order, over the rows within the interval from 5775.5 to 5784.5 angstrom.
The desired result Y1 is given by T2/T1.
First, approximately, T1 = 0.43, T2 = 0.47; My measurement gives 1.09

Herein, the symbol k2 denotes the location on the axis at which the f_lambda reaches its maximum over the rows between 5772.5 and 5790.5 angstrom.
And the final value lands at 5787.0 angstrom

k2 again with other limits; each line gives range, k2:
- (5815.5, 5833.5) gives 5817.0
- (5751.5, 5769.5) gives 5765.0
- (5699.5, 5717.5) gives 5717.0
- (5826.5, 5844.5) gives 5838.0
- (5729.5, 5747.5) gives 5747.0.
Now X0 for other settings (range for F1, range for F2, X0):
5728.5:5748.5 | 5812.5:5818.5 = 3.32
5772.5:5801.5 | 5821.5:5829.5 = 3.07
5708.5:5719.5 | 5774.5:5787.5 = 3.10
